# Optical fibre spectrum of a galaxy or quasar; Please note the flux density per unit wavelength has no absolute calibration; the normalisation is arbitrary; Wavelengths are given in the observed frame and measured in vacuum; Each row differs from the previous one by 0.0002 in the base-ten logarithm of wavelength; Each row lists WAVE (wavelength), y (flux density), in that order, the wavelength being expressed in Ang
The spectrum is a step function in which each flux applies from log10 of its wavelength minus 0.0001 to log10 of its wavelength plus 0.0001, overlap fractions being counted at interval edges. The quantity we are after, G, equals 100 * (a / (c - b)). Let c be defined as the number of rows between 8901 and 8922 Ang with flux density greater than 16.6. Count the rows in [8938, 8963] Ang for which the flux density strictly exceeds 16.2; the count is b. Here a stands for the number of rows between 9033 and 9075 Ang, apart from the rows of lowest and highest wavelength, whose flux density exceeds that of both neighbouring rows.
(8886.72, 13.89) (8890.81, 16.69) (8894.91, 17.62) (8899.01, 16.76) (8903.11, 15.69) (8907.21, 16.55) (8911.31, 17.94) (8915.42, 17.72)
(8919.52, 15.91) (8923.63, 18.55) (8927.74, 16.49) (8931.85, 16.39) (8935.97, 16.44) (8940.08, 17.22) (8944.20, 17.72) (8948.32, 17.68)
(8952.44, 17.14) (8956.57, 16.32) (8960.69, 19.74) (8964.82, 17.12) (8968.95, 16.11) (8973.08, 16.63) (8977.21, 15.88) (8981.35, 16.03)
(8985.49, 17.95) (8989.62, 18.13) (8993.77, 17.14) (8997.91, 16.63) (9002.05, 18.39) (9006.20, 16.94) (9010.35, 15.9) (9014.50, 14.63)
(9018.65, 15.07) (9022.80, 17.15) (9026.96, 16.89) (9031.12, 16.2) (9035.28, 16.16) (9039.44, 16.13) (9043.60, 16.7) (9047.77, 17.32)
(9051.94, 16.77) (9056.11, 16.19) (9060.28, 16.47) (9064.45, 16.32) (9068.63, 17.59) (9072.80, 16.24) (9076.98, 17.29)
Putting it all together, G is -75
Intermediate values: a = 3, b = 6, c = 2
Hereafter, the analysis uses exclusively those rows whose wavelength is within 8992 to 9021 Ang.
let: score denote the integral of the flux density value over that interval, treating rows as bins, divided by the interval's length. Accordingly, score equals 16.4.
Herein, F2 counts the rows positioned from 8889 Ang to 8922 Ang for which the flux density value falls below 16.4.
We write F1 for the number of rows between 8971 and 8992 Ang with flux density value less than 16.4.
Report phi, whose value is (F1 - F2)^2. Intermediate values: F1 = 2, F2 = 2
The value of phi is 0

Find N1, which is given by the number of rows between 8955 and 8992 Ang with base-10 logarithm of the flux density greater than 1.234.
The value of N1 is 3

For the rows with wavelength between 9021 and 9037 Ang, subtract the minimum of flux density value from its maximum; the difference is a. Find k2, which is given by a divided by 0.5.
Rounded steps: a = 1.0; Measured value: 2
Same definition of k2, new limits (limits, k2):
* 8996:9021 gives 8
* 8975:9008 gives 5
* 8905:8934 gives 5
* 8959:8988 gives 8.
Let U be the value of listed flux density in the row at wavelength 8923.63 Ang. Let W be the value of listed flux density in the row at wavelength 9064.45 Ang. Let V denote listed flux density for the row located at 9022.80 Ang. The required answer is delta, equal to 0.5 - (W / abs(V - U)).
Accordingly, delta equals -11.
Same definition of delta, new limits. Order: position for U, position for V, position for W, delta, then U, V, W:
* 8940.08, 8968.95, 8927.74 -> -14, 17.22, 16.11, 16.49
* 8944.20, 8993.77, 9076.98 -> -29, 17.72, 17.14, 17.29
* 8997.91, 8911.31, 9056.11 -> -12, 16.63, 17.94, 16.19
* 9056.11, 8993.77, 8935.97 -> -17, 16.19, 17.14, 16.44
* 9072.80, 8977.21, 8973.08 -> -46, 16.24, 15.88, 16.63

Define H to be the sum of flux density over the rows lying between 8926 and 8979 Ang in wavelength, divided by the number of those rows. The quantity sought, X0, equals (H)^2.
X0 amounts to 289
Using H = 17.0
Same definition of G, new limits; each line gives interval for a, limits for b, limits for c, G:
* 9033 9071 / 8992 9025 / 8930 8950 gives -100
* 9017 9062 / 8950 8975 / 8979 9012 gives 200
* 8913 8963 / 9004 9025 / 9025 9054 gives 100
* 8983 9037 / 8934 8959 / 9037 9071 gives -150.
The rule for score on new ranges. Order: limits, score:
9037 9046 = 16.4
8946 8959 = 17.1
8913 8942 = 17.0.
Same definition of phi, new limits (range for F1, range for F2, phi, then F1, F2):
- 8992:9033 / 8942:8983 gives 0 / 4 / 4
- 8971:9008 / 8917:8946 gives 0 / 2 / 2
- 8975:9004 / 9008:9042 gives 16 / 2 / 6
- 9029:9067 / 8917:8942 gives 9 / 5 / 2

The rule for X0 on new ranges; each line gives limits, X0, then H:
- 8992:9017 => 276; 16.6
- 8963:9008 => 289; 17.0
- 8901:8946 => 288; 17.0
